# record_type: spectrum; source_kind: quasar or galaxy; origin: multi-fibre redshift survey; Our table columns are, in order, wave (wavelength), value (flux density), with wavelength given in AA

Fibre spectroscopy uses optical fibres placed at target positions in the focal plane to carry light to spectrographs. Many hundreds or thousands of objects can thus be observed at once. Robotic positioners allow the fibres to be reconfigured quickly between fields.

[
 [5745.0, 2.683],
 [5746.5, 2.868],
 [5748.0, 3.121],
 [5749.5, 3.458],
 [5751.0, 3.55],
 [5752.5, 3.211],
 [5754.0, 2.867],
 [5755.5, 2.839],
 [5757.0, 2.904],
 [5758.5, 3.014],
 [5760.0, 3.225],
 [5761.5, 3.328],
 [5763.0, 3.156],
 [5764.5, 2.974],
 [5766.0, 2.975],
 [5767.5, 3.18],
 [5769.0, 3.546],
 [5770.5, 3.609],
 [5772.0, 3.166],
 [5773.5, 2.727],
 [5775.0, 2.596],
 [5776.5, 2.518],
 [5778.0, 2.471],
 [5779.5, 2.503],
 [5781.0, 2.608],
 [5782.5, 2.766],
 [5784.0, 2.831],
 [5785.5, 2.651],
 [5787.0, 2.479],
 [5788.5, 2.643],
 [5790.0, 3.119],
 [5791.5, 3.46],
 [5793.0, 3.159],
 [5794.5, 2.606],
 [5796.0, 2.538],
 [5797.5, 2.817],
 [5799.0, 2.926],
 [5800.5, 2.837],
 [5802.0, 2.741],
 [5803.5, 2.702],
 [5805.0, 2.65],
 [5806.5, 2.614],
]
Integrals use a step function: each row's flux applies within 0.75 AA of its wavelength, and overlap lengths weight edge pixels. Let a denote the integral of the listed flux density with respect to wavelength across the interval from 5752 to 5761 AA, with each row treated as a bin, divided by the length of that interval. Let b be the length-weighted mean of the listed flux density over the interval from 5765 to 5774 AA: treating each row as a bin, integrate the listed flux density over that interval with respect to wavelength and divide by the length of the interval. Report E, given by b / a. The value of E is 1.06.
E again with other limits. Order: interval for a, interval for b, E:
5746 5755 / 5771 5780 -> 0.85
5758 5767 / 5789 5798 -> 0.94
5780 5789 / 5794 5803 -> 1.03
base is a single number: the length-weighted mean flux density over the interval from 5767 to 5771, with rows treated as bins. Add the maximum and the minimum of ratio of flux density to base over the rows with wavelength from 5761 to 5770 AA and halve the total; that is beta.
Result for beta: 0.94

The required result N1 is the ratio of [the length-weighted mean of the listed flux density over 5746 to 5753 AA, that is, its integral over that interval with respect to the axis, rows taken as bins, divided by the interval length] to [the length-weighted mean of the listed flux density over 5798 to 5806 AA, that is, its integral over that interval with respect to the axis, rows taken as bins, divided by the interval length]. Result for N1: 1.18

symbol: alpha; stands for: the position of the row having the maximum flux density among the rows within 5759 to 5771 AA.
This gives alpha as 5770.5 AA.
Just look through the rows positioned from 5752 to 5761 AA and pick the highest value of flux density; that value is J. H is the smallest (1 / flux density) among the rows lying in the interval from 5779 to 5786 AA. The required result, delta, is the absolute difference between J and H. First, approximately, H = 0.353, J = 3.225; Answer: 2.87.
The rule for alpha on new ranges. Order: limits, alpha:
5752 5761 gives 5760.0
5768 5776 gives 5770.5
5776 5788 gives 5784.0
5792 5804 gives 5793.0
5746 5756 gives 5751.0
